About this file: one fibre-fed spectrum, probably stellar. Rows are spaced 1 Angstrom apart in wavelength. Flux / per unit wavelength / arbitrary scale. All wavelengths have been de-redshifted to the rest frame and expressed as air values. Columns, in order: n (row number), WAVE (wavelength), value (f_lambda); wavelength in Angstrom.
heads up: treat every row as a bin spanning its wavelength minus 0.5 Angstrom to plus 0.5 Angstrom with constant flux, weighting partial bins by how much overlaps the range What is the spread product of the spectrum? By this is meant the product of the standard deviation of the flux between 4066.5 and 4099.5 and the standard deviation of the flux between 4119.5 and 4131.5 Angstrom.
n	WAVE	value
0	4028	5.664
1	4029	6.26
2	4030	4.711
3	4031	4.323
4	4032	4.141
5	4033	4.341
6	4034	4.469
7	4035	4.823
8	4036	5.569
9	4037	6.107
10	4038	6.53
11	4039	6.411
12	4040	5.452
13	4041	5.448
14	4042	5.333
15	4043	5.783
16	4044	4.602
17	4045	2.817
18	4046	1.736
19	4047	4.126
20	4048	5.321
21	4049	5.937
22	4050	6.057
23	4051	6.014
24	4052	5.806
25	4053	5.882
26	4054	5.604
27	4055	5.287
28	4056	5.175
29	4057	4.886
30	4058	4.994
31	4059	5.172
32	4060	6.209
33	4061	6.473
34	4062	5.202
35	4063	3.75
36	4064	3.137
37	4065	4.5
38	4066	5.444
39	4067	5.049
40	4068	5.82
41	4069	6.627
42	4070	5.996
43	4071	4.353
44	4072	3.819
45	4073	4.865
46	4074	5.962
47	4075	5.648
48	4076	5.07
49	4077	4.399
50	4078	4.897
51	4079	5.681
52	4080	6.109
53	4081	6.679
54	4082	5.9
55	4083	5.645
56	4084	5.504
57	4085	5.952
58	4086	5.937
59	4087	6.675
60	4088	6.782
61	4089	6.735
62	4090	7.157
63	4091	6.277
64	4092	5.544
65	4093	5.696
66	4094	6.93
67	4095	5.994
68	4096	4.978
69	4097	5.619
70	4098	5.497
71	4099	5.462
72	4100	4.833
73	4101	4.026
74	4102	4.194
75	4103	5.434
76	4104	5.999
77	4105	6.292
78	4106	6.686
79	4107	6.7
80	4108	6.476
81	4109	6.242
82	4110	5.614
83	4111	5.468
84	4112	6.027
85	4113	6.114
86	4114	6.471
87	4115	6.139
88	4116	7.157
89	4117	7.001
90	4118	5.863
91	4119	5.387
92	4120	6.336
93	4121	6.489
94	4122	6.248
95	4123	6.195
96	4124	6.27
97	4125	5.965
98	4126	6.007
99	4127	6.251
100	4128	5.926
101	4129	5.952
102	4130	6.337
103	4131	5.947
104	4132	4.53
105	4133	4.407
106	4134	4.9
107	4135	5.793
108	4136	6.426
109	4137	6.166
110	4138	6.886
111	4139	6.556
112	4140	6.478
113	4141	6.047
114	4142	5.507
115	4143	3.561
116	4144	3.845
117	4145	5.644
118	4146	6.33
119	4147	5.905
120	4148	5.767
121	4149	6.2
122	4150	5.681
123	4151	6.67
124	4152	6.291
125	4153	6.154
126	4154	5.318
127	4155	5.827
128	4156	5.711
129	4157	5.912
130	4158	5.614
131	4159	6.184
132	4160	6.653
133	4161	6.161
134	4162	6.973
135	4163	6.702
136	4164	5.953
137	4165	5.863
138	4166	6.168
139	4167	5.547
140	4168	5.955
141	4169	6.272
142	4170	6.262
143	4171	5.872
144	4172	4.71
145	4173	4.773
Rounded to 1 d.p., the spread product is 0.1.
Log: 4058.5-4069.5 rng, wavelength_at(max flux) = 4069 Angstrom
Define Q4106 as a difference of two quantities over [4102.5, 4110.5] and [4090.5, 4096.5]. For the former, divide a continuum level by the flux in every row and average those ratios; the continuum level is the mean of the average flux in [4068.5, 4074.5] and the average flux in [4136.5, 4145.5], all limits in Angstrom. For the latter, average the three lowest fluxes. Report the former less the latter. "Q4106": -4.5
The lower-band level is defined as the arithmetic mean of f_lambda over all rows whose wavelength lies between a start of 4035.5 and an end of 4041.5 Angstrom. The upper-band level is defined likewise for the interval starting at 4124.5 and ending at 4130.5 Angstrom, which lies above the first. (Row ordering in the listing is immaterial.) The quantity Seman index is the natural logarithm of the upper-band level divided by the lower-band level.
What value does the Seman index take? 0.03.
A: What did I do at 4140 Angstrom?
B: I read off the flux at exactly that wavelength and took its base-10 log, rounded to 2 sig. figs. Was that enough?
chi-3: 0.81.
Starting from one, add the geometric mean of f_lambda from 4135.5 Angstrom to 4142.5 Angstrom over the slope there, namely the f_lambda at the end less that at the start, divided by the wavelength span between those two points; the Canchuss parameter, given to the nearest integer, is -40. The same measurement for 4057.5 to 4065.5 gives -67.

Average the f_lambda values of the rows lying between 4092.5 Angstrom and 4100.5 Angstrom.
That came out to 5.6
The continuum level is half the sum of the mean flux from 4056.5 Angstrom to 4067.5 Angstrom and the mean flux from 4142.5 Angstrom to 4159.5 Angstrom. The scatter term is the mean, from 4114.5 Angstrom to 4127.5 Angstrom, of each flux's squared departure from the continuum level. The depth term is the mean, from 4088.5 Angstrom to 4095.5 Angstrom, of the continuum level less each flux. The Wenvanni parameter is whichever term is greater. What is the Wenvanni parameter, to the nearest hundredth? 1.04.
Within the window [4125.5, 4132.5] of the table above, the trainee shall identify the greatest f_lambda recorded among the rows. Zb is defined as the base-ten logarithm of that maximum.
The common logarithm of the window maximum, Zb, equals 0.802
